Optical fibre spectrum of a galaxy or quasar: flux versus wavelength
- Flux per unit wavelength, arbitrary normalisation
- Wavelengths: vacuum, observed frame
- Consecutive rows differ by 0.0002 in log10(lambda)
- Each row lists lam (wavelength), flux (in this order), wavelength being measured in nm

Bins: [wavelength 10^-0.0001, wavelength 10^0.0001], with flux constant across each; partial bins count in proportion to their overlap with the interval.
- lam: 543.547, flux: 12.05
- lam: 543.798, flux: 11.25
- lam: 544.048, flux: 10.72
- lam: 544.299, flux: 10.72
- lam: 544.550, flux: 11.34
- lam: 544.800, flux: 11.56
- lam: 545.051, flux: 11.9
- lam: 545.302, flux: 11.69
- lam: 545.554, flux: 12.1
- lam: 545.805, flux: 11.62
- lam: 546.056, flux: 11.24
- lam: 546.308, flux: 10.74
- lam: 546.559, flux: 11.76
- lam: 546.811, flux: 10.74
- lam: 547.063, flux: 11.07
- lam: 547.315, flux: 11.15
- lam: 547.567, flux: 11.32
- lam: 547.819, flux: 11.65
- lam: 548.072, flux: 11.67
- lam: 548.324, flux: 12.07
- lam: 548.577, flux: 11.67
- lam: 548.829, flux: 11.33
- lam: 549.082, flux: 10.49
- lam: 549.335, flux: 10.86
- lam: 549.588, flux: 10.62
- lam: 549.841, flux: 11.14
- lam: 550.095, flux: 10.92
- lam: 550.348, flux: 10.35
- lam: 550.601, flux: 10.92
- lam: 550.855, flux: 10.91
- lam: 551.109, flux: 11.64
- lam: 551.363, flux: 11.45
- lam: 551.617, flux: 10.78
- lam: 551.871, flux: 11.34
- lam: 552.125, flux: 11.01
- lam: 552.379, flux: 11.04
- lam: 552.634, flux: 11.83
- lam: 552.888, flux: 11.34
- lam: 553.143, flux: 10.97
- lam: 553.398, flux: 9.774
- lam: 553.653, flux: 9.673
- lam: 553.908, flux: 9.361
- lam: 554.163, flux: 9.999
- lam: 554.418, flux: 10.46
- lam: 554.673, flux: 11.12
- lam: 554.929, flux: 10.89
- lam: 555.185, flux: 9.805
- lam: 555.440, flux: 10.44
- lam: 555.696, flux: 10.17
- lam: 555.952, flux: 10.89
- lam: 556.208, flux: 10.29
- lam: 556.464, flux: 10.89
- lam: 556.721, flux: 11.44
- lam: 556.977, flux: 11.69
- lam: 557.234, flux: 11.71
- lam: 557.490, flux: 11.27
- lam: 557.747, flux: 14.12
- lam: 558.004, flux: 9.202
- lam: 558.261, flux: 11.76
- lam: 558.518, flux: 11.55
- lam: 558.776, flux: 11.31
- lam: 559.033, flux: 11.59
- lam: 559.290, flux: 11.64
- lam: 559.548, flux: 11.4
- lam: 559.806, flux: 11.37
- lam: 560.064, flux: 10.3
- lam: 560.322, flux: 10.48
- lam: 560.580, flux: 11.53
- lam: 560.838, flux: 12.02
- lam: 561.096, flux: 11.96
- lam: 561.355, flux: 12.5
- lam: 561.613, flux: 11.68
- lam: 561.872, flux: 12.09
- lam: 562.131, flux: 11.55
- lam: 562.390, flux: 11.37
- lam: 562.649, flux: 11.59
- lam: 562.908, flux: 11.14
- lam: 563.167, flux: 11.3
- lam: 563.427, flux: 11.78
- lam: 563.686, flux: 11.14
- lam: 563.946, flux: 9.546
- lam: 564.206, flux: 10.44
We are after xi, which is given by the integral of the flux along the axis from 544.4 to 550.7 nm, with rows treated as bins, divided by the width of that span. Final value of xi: 11.3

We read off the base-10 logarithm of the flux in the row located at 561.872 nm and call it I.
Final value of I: 1.08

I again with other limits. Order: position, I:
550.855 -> 1.04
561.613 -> 1.07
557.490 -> 1.05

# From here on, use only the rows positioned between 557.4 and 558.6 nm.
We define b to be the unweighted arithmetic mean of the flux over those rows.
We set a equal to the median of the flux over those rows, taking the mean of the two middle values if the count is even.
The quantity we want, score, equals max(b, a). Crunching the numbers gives 11.6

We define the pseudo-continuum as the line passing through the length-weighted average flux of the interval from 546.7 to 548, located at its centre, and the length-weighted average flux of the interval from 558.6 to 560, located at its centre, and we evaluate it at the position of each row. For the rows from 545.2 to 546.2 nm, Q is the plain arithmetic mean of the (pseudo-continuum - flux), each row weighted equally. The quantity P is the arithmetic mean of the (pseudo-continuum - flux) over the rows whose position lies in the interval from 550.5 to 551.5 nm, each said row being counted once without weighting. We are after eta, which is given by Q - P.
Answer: -0.5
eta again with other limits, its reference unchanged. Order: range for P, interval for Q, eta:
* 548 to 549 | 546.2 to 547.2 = 0.6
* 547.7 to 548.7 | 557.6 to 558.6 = 0.3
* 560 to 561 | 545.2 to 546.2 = -0.8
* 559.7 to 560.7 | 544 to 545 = -0.4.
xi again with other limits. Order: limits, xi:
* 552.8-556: 10.4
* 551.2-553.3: 11.2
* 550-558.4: 10.9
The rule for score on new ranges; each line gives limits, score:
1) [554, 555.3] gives 10.5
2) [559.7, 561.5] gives 11.5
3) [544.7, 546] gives 11.8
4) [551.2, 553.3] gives 11.2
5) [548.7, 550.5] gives 10.9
